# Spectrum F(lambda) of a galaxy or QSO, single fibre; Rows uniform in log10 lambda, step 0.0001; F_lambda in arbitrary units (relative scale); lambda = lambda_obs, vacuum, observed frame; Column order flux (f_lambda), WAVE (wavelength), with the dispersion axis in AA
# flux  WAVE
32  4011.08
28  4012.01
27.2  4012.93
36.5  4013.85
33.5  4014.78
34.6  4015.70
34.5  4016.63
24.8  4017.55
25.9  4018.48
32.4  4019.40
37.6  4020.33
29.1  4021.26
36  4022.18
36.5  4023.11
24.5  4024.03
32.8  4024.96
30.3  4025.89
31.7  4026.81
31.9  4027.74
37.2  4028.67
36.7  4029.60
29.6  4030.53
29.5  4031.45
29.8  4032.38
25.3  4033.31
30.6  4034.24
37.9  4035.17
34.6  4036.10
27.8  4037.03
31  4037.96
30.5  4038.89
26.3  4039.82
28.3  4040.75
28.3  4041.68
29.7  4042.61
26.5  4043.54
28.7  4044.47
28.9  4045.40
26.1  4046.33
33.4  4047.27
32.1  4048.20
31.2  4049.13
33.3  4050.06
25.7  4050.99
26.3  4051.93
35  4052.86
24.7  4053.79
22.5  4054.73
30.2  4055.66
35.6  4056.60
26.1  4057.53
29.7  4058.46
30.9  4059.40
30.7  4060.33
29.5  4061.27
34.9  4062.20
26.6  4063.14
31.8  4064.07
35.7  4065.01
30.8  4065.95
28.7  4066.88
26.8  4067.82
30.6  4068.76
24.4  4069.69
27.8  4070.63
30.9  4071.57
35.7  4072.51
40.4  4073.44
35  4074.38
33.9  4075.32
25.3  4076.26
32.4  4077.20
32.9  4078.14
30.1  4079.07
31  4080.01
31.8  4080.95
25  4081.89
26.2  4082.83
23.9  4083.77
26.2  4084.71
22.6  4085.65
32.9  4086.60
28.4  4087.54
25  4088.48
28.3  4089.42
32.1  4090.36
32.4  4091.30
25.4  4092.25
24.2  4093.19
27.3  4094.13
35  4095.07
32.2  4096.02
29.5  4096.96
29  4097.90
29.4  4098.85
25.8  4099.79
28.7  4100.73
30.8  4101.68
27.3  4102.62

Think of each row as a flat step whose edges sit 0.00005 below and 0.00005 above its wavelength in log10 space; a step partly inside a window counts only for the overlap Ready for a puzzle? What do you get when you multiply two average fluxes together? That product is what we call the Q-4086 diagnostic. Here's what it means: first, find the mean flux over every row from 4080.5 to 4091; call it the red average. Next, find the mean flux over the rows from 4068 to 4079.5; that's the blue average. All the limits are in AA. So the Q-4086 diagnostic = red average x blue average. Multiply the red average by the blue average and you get 869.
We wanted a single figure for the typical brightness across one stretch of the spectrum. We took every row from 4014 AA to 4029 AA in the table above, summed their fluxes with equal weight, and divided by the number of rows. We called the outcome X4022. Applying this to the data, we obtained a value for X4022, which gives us 32.1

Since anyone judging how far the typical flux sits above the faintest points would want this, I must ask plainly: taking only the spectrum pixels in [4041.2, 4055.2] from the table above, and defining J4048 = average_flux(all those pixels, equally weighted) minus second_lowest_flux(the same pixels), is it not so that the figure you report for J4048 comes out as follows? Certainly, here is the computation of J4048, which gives 4.1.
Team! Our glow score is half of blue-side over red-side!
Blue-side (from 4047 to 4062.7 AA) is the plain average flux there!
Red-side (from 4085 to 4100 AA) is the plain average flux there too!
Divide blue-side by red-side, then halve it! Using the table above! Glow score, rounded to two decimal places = 0.52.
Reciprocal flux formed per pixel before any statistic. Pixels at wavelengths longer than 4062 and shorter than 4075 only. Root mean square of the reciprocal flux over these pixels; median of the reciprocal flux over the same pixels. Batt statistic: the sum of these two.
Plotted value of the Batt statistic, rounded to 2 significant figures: 0.065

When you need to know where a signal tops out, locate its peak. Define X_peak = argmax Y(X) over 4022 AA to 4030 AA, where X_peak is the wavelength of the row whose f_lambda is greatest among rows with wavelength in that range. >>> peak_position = 4028.67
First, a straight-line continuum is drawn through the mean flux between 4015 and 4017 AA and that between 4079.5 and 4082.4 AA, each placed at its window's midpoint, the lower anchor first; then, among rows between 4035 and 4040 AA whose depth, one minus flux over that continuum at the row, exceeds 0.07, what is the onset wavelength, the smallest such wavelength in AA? 4037.03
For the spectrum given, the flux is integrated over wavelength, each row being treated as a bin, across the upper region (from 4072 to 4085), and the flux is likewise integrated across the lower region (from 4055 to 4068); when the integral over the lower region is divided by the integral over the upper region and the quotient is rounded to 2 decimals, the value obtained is 0.99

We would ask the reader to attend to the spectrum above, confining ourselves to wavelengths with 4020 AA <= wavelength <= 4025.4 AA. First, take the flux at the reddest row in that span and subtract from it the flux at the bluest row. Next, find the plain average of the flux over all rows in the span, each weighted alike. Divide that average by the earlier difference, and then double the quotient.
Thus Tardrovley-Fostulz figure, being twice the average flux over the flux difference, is -14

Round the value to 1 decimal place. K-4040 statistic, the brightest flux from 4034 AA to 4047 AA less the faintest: 11.8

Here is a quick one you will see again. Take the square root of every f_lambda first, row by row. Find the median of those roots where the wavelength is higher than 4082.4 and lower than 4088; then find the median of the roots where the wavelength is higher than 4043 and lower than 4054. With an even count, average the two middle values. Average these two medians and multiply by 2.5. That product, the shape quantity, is 13.1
